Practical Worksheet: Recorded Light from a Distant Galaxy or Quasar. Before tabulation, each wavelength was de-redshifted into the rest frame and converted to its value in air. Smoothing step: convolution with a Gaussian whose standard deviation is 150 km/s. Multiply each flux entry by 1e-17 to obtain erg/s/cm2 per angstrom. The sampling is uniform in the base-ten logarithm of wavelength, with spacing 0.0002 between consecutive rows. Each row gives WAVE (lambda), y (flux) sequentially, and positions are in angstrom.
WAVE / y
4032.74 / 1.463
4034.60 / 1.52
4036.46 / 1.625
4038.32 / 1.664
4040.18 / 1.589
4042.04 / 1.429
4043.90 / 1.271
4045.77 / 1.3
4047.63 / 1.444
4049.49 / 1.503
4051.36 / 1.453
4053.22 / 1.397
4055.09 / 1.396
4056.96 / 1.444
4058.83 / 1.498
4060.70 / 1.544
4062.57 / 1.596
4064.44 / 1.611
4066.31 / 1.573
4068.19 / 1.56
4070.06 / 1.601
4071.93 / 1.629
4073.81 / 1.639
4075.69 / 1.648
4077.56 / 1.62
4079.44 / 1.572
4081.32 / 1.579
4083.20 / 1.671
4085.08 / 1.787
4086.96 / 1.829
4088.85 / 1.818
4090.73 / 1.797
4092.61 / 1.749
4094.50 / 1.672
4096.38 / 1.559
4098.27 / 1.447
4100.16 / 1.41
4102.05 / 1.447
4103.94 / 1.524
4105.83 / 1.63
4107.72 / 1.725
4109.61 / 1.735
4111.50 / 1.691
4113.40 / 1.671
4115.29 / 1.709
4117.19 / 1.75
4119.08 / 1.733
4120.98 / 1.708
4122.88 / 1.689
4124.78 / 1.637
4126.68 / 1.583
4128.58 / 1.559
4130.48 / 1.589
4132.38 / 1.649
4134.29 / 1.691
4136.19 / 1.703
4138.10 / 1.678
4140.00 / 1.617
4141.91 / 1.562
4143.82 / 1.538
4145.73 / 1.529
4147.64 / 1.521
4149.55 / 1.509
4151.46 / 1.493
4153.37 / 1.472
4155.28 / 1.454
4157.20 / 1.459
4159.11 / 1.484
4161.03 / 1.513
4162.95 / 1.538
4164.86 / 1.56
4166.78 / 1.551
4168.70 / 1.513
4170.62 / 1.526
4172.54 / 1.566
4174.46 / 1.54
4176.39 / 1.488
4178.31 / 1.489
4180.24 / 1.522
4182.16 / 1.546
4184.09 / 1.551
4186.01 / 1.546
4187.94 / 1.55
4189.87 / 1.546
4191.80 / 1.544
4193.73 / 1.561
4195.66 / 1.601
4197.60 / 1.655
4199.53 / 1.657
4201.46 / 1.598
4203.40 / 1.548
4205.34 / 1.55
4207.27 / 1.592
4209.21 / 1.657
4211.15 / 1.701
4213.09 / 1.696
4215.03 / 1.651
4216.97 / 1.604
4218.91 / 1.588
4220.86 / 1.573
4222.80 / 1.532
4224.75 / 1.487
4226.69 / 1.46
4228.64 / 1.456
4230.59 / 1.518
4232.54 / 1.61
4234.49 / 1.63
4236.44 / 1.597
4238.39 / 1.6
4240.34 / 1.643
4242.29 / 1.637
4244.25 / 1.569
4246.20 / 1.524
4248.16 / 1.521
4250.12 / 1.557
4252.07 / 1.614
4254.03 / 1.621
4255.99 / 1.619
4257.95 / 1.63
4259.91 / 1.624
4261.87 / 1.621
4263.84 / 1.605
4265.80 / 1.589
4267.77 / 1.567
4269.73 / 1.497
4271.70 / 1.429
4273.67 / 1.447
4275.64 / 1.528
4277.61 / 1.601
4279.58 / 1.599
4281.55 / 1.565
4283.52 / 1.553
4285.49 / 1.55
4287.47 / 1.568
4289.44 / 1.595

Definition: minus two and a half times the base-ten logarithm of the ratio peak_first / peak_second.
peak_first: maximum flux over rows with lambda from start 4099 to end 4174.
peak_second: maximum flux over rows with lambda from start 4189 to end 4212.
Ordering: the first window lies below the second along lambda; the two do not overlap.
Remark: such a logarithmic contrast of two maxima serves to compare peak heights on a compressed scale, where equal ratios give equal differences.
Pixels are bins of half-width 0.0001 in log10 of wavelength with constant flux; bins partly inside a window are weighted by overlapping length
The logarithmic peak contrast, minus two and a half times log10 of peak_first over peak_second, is -0.031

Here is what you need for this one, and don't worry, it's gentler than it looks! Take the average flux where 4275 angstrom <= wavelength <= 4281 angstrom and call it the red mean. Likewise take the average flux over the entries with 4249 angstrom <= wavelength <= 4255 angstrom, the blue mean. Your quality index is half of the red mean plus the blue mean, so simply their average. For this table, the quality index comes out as 1.59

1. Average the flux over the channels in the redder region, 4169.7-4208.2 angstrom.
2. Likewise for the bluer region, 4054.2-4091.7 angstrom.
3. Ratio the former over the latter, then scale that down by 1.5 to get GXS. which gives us 0.64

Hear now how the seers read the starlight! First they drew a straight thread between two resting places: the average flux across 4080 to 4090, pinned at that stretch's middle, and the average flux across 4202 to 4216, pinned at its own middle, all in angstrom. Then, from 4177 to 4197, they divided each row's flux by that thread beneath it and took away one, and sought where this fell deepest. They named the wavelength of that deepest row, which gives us 4178.31 angstrom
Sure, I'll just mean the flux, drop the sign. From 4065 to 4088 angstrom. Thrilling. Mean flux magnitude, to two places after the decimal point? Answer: 1.64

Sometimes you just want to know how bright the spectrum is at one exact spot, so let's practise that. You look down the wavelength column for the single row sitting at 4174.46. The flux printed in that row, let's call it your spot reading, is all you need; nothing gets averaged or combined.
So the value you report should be 1.54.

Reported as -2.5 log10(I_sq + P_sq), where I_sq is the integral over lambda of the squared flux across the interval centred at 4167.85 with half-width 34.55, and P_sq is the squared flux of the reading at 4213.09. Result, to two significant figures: -5.6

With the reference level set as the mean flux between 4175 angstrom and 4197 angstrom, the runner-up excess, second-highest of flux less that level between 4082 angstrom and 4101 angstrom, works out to 0.28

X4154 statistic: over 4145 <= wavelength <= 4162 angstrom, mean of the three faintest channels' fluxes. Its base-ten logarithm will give 0.165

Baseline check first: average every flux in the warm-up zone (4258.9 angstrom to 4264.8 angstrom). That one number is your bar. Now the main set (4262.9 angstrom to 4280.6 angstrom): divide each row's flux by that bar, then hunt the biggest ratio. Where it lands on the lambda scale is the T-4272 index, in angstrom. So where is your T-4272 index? 4263.84 angstrom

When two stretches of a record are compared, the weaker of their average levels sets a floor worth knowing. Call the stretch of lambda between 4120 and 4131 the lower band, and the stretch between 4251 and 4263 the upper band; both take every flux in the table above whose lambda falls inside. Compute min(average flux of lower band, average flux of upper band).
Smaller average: 1.62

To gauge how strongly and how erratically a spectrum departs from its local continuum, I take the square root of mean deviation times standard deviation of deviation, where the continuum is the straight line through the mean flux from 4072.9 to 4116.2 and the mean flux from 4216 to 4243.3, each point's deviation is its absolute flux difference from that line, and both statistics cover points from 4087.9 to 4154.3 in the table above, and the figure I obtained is 0.069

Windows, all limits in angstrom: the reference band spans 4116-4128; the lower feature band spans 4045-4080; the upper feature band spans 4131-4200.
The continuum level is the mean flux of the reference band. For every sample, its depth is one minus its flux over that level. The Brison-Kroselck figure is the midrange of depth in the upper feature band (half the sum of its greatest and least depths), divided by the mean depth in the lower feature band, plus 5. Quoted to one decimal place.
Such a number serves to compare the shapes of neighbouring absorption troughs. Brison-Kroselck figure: 5.7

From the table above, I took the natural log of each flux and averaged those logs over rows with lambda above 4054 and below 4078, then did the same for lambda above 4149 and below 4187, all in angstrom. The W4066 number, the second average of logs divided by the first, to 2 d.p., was 0.93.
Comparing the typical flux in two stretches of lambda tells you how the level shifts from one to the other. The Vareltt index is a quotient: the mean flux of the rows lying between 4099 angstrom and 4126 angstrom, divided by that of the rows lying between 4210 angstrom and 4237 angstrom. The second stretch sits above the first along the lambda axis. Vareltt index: 1.04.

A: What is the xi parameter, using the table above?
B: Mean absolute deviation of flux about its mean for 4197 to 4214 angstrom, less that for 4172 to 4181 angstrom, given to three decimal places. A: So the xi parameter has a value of 0.024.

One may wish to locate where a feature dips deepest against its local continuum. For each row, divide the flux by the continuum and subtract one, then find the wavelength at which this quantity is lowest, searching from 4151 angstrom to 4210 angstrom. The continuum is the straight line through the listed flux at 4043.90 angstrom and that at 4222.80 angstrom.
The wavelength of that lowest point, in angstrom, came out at 4155.28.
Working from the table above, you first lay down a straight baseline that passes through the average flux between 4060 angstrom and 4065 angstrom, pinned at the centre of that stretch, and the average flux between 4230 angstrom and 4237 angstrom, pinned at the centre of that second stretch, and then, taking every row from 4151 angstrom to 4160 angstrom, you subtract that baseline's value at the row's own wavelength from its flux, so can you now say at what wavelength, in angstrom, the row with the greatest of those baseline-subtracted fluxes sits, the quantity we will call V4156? 4151.46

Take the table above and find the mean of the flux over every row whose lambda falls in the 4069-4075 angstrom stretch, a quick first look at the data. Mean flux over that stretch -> 1.62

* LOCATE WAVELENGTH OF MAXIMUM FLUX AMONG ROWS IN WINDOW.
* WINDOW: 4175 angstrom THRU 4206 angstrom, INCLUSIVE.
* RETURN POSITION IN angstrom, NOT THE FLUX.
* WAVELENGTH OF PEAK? 4199.53 angstrom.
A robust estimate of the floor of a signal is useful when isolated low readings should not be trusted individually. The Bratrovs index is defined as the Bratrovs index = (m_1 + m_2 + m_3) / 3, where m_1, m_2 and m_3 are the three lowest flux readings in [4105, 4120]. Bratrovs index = 1.66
